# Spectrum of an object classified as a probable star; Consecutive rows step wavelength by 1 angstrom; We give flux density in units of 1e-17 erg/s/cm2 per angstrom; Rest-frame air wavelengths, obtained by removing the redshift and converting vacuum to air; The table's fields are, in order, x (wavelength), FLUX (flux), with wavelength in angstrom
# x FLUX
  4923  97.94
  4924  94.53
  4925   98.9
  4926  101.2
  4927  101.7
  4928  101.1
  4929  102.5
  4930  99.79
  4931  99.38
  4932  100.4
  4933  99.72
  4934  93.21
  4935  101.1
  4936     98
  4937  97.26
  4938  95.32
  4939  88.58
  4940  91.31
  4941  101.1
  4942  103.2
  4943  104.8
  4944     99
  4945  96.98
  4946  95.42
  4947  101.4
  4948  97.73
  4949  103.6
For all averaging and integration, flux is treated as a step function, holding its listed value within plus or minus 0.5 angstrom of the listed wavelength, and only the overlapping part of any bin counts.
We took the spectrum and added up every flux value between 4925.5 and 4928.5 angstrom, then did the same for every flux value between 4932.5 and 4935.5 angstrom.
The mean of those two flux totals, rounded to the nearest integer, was 299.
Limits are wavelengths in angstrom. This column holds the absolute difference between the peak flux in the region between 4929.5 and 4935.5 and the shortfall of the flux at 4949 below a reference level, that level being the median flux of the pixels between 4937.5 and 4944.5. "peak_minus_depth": 106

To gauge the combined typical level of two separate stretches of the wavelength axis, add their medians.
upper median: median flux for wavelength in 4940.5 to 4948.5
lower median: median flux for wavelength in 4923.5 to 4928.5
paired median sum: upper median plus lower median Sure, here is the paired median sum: 201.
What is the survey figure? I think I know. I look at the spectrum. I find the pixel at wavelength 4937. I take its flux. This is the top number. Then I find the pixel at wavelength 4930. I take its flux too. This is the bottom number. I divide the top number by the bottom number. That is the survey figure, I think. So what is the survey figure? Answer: 0.97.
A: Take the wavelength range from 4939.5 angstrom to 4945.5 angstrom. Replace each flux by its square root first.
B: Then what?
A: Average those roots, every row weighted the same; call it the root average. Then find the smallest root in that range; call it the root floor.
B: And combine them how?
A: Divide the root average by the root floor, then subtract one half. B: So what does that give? 0.543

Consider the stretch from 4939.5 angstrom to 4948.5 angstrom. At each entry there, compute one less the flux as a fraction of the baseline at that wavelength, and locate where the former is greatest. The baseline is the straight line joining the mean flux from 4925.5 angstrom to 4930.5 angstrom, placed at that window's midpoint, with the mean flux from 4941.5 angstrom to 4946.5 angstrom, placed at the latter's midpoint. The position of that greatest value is 4940 angstrom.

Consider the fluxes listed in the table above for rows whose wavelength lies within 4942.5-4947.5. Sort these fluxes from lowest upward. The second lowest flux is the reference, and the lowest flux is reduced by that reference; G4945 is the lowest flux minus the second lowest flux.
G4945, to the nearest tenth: -1.6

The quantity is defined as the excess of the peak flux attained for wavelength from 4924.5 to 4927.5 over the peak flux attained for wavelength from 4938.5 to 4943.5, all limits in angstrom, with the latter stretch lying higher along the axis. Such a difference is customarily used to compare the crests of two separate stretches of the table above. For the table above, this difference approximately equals -3.1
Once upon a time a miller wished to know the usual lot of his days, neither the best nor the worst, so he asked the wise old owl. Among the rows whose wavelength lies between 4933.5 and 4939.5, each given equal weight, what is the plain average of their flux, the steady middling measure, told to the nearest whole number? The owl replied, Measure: 96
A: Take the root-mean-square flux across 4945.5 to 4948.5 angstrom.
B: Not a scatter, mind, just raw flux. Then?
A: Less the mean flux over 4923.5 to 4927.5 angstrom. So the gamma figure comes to -1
